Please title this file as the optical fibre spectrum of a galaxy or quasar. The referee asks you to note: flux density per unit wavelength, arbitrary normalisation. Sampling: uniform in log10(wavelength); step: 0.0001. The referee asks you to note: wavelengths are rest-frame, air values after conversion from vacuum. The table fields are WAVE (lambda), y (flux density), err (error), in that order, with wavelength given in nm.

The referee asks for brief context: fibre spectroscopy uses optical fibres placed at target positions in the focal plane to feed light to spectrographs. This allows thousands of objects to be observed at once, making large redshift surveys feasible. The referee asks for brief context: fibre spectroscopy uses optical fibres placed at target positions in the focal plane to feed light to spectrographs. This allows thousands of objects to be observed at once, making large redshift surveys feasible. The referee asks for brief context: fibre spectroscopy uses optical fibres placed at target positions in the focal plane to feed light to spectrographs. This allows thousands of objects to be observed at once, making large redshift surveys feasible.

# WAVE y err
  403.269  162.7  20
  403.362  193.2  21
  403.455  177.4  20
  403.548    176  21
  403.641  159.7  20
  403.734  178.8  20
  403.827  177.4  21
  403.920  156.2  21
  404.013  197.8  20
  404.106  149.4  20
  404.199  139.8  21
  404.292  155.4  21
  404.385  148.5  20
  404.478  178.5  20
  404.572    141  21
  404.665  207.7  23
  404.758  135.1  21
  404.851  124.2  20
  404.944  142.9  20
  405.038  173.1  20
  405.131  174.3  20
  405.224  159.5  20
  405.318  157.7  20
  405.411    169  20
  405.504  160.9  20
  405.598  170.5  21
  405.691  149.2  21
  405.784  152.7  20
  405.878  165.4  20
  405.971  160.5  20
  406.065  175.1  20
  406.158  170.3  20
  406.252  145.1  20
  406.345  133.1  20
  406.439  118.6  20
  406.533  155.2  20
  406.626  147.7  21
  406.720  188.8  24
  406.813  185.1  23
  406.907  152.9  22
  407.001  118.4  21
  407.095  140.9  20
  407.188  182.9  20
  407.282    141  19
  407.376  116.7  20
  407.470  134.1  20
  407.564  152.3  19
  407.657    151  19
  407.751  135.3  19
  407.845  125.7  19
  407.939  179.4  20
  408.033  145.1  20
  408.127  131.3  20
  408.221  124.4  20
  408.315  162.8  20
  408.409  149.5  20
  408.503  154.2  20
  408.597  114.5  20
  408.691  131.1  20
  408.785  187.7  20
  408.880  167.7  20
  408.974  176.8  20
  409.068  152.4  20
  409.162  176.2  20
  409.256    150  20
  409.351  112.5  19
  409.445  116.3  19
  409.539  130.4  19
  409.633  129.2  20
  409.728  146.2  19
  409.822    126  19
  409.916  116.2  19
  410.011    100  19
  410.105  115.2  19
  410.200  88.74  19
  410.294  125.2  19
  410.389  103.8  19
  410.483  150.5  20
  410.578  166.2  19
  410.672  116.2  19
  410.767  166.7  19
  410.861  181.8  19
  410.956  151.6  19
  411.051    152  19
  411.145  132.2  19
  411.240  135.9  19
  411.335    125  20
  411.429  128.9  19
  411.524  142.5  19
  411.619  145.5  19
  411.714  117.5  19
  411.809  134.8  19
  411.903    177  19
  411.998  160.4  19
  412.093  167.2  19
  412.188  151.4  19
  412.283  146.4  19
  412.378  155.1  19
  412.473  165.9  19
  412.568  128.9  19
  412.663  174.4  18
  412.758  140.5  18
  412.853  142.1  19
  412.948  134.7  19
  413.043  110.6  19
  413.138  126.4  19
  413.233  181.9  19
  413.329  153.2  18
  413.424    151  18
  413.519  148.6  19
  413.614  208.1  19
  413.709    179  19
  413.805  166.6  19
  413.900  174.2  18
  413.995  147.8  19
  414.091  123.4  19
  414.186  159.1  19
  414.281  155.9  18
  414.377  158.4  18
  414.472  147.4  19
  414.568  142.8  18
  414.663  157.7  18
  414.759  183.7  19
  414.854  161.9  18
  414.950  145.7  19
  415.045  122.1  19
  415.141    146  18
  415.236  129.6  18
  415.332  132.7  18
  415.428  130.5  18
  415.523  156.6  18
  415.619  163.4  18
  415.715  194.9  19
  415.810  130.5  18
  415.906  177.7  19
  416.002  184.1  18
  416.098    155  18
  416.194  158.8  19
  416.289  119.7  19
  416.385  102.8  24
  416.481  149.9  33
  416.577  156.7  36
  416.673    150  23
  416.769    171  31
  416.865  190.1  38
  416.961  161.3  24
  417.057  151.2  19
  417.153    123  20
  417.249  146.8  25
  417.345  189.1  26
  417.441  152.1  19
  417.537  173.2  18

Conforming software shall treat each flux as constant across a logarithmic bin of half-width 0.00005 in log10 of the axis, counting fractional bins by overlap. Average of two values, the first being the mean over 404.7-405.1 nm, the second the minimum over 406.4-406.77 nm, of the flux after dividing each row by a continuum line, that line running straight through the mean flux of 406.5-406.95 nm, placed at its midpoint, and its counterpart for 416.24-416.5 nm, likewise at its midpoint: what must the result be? 0.77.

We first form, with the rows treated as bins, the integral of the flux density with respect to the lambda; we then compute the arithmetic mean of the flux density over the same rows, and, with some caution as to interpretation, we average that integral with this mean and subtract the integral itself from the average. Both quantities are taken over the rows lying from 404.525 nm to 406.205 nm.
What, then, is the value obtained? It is -54.6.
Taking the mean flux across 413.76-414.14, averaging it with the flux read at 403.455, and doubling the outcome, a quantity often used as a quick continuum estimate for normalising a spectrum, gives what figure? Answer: 330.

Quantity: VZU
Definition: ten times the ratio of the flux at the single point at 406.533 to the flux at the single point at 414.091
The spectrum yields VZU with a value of 12.6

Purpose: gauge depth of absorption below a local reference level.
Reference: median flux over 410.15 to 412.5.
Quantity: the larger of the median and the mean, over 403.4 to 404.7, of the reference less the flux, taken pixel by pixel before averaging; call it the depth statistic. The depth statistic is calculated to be -21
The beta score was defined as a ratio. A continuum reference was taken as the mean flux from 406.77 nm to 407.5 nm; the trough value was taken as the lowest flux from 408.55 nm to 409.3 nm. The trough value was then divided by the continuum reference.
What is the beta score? 0.782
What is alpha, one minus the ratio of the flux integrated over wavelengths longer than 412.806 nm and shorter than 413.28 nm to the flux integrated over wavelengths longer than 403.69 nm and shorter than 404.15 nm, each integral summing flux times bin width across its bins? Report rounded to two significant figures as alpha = 0.17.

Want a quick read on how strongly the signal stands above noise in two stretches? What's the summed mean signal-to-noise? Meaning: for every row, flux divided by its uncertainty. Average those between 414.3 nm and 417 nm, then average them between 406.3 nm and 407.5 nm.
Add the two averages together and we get 14.6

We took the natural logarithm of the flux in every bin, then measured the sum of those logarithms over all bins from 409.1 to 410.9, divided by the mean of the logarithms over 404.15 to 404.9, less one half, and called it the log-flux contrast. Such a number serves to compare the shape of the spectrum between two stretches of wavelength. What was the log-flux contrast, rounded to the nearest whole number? 18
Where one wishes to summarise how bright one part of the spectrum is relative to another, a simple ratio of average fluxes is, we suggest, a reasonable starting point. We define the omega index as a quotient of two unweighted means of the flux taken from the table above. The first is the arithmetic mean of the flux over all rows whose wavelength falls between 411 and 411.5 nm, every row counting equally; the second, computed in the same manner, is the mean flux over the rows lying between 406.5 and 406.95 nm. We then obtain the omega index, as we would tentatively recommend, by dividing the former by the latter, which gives 0.812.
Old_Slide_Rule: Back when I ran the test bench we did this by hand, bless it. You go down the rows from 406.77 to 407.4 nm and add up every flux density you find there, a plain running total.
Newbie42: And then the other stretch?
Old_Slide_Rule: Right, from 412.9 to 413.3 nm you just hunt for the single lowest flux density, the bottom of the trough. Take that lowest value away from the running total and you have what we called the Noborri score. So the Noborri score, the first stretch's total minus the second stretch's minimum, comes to 927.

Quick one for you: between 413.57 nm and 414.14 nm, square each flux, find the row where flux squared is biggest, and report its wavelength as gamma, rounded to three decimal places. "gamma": 413.614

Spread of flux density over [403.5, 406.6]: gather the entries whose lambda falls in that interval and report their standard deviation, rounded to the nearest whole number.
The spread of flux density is 19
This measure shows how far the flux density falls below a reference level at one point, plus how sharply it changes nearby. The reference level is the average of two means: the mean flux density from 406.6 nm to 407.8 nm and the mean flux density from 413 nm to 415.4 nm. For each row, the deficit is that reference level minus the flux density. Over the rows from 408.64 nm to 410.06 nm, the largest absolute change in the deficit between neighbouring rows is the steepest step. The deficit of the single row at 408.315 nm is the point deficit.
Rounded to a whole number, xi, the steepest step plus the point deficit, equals 45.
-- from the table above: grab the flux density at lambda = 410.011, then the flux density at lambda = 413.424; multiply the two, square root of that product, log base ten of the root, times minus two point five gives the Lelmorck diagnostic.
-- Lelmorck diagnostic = -5.22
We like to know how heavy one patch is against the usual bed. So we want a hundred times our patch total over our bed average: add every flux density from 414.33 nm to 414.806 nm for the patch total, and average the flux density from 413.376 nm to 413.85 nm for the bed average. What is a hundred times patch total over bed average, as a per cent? 463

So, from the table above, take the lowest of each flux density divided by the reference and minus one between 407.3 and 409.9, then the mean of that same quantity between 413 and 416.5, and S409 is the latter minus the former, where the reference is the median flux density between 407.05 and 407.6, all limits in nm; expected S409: 0.283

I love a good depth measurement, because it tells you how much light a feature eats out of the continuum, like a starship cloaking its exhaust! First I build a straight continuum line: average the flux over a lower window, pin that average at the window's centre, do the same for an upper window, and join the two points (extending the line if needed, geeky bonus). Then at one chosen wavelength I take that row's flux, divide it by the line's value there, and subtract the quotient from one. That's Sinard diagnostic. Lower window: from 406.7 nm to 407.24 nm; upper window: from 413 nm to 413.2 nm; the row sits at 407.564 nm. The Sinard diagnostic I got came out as 0.03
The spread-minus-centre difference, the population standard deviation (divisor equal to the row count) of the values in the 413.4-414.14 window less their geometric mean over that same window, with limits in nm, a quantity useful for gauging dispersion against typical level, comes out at -137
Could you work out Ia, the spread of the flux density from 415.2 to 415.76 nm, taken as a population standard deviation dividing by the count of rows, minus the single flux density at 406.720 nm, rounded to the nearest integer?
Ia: -165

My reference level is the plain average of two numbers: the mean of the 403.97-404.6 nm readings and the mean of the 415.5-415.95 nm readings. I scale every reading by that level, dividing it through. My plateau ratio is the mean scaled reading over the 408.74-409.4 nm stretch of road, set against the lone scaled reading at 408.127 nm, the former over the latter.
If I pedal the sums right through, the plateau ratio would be 1.2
